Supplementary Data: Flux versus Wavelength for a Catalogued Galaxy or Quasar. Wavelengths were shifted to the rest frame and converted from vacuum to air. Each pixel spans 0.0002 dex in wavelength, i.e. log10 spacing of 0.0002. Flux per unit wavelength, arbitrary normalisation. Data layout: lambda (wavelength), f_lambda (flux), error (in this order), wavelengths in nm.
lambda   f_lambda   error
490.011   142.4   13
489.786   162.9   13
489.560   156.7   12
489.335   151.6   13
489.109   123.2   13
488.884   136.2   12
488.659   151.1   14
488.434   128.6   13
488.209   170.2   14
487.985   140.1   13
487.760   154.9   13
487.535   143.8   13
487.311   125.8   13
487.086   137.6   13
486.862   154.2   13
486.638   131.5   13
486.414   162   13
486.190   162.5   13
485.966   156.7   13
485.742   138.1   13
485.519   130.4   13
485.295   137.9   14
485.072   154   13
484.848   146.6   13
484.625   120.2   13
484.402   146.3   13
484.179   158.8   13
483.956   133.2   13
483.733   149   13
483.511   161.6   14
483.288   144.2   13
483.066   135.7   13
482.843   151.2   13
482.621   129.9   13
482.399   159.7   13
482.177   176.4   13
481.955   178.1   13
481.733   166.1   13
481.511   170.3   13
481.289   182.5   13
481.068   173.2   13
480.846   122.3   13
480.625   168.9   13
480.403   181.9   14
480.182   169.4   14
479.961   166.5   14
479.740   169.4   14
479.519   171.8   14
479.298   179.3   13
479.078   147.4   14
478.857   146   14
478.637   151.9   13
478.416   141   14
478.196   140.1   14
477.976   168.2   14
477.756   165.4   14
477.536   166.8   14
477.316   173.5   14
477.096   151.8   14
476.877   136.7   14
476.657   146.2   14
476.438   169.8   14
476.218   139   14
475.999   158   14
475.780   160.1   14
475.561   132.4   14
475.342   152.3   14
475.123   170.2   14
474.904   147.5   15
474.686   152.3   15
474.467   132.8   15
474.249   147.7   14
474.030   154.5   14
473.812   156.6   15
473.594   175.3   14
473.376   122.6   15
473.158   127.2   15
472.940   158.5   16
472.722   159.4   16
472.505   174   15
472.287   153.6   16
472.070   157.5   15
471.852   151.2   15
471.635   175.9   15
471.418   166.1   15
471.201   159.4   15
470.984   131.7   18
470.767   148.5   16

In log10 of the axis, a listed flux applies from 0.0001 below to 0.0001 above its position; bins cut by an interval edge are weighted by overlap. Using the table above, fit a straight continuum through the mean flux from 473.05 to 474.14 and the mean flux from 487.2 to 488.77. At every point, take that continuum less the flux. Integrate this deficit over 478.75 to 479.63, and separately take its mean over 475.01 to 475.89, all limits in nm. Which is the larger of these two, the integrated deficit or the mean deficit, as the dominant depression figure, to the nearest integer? -7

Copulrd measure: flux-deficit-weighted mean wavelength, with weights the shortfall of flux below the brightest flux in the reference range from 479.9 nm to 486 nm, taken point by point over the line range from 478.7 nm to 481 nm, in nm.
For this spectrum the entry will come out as 479.88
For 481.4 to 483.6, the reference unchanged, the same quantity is 482.75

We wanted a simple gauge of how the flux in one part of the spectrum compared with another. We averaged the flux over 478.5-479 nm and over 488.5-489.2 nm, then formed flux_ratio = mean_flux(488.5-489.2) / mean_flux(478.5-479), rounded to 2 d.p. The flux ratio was 0.92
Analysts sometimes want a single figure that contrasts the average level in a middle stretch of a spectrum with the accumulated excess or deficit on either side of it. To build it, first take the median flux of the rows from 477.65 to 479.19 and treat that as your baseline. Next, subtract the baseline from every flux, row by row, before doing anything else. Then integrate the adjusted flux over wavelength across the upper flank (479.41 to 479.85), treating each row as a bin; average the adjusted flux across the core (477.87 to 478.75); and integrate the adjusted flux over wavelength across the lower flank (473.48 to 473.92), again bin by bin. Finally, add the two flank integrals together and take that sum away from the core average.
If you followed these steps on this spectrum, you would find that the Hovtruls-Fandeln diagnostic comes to -15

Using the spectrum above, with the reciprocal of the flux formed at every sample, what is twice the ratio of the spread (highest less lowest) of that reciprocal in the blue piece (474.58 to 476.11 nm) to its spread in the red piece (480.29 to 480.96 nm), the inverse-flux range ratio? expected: 1.3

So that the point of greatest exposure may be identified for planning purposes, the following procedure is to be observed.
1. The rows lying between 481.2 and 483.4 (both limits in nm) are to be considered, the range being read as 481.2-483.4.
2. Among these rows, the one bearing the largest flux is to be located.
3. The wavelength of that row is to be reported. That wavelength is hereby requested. 481.289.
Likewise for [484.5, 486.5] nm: 486.190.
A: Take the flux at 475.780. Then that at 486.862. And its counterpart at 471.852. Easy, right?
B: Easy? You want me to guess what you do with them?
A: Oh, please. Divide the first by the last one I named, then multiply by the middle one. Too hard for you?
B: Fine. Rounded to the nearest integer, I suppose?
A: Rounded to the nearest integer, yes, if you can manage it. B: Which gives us 163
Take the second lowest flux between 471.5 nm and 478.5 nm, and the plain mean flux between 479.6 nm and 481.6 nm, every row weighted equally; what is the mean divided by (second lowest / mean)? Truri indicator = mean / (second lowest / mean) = 220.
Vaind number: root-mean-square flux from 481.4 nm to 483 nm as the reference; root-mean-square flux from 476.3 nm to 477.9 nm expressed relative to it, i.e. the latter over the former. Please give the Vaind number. 0.98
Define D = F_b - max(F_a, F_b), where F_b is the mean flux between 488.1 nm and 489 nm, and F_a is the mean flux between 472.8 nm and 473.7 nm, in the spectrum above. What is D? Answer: 0.0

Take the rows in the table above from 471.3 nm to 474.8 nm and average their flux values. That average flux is 154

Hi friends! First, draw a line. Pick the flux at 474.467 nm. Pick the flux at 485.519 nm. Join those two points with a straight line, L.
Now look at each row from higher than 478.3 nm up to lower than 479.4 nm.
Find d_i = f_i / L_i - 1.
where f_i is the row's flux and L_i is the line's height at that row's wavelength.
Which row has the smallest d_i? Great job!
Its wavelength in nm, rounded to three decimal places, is 478.416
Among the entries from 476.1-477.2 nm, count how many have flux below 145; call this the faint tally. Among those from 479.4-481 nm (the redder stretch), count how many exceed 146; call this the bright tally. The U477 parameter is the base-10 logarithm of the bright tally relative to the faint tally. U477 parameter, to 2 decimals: 0.48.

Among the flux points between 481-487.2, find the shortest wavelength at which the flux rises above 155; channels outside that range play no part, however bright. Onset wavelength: 481.068 nm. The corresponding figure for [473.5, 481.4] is 473.594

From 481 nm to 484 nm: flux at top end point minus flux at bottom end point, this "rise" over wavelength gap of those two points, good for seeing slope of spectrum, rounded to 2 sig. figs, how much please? -14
